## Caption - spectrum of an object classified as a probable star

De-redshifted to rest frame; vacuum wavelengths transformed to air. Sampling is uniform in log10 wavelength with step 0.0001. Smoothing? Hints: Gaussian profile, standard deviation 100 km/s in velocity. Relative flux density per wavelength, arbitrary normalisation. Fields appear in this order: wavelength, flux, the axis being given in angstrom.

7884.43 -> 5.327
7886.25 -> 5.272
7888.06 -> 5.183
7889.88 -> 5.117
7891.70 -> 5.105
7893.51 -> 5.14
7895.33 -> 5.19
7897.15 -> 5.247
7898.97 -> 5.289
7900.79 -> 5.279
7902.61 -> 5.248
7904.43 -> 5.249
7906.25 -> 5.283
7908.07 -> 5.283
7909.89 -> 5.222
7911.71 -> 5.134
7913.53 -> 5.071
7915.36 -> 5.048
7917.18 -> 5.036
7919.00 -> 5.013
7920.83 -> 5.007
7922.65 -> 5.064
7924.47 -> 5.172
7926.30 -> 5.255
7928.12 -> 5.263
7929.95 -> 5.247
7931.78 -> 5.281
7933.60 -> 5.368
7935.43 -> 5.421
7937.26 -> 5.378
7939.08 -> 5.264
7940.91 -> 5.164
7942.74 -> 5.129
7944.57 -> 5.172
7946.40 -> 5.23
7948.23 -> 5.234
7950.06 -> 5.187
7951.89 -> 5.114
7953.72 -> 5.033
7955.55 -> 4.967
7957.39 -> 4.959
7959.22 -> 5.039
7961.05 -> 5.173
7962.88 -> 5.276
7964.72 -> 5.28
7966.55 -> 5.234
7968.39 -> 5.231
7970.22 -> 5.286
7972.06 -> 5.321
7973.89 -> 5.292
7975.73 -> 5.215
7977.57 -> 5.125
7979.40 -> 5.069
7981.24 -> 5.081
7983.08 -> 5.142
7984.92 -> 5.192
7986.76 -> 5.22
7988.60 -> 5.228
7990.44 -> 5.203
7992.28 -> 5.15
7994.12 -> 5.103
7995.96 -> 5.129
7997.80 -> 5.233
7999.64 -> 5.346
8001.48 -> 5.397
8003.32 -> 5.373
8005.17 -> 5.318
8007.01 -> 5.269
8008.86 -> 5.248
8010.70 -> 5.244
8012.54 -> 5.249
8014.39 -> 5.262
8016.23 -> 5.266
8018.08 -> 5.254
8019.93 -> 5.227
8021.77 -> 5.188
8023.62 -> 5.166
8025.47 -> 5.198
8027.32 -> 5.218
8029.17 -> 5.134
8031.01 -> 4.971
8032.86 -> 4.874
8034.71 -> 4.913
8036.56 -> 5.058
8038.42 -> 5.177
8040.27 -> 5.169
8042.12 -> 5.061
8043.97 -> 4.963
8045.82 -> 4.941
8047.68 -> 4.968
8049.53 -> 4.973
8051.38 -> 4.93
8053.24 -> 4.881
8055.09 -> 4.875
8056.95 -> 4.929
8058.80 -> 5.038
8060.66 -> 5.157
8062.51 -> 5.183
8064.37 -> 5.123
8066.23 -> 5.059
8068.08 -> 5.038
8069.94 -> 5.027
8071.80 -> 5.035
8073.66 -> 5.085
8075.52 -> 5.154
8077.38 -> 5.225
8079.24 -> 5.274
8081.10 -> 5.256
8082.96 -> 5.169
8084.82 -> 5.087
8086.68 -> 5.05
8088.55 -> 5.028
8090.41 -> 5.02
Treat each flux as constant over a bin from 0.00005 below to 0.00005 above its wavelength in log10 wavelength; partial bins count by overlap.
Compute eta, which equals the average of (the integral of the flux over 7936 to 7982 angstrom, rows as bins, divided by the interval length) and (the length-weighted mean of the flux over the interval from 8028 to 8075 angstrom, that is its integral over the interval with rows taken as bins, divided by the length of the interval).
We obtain 5.103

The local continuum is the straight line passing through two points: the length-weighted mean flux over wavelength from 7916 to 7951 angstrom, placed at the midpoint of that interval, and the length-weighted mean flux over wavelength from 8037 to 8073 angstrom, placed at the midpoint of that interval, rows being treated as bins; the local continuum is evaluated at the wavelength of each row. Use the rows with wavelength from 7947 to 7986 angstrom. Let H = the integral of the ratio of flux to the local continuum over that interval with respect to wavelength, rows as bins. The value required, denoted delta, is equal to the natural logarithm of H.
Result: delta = 3.67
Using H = 39.1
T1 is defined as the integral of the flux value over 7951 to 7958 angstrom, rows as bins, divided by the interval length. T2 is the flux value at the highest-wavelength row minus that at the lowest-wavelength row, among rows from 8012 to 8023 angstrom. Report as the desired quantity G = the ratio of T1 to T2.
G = -82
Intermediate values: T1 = 5.02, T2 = -0.06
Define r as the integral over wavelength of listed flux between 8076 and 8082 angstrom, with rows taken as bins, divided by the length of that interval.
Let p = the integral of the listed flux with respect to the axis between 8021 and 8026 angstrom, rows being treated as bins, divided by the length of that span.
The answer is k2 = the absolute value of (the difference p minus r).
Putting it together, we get 0.07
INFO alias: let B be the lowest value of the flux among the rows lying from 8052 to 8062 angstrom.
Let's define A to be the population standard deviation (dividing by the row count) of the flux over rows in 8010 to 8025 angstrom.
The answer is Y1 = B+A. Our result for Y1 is 4.91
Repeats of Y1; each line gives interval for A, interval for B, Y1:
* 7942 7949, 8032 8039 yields 4.92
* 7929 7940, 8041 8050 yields 5.01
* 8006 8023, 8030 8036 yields 4.90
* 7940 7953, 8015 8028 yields 5.21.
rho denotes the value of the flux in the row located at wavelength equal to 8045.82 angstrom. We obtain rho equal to 4.941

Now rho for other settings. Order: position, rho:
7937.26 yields 5.378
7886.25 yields 5.272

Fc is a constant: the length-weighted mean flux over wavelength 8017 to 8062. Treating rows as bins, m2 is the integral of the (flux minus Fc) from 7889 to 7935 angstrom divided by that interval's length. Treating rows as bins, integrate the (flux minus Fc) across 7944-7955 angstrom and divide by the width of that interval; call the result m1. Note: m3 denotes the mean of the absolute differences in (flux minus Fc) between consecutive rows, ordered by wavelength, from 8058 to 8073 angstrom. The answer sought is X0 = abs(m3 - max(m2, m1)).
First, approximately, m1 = 0.10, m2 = 0.13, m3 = 0.044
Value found 0.09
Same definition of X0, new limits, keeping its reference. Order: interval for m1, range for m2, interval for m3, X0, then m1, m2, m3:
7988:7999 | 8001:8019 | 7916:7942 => 0.17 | 0.12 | 0.23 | 0.056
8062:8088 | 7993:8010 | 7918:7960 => 0.16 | 0.07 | 0.21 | 0.055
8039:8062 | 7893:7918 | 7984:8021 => 0.11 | -0.06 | 0.14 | 0.035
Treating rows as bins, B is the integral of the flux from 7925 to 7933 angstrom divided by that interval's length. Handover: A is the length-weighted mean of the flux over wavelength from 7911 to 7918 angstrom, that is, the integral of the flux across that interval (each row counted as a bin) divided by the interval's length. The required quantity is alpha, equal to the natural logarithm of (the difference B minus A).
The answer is -1.7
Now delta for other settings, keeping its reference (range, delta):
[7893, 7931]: 3.63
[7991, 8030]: 3.69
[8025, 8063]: 3.63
